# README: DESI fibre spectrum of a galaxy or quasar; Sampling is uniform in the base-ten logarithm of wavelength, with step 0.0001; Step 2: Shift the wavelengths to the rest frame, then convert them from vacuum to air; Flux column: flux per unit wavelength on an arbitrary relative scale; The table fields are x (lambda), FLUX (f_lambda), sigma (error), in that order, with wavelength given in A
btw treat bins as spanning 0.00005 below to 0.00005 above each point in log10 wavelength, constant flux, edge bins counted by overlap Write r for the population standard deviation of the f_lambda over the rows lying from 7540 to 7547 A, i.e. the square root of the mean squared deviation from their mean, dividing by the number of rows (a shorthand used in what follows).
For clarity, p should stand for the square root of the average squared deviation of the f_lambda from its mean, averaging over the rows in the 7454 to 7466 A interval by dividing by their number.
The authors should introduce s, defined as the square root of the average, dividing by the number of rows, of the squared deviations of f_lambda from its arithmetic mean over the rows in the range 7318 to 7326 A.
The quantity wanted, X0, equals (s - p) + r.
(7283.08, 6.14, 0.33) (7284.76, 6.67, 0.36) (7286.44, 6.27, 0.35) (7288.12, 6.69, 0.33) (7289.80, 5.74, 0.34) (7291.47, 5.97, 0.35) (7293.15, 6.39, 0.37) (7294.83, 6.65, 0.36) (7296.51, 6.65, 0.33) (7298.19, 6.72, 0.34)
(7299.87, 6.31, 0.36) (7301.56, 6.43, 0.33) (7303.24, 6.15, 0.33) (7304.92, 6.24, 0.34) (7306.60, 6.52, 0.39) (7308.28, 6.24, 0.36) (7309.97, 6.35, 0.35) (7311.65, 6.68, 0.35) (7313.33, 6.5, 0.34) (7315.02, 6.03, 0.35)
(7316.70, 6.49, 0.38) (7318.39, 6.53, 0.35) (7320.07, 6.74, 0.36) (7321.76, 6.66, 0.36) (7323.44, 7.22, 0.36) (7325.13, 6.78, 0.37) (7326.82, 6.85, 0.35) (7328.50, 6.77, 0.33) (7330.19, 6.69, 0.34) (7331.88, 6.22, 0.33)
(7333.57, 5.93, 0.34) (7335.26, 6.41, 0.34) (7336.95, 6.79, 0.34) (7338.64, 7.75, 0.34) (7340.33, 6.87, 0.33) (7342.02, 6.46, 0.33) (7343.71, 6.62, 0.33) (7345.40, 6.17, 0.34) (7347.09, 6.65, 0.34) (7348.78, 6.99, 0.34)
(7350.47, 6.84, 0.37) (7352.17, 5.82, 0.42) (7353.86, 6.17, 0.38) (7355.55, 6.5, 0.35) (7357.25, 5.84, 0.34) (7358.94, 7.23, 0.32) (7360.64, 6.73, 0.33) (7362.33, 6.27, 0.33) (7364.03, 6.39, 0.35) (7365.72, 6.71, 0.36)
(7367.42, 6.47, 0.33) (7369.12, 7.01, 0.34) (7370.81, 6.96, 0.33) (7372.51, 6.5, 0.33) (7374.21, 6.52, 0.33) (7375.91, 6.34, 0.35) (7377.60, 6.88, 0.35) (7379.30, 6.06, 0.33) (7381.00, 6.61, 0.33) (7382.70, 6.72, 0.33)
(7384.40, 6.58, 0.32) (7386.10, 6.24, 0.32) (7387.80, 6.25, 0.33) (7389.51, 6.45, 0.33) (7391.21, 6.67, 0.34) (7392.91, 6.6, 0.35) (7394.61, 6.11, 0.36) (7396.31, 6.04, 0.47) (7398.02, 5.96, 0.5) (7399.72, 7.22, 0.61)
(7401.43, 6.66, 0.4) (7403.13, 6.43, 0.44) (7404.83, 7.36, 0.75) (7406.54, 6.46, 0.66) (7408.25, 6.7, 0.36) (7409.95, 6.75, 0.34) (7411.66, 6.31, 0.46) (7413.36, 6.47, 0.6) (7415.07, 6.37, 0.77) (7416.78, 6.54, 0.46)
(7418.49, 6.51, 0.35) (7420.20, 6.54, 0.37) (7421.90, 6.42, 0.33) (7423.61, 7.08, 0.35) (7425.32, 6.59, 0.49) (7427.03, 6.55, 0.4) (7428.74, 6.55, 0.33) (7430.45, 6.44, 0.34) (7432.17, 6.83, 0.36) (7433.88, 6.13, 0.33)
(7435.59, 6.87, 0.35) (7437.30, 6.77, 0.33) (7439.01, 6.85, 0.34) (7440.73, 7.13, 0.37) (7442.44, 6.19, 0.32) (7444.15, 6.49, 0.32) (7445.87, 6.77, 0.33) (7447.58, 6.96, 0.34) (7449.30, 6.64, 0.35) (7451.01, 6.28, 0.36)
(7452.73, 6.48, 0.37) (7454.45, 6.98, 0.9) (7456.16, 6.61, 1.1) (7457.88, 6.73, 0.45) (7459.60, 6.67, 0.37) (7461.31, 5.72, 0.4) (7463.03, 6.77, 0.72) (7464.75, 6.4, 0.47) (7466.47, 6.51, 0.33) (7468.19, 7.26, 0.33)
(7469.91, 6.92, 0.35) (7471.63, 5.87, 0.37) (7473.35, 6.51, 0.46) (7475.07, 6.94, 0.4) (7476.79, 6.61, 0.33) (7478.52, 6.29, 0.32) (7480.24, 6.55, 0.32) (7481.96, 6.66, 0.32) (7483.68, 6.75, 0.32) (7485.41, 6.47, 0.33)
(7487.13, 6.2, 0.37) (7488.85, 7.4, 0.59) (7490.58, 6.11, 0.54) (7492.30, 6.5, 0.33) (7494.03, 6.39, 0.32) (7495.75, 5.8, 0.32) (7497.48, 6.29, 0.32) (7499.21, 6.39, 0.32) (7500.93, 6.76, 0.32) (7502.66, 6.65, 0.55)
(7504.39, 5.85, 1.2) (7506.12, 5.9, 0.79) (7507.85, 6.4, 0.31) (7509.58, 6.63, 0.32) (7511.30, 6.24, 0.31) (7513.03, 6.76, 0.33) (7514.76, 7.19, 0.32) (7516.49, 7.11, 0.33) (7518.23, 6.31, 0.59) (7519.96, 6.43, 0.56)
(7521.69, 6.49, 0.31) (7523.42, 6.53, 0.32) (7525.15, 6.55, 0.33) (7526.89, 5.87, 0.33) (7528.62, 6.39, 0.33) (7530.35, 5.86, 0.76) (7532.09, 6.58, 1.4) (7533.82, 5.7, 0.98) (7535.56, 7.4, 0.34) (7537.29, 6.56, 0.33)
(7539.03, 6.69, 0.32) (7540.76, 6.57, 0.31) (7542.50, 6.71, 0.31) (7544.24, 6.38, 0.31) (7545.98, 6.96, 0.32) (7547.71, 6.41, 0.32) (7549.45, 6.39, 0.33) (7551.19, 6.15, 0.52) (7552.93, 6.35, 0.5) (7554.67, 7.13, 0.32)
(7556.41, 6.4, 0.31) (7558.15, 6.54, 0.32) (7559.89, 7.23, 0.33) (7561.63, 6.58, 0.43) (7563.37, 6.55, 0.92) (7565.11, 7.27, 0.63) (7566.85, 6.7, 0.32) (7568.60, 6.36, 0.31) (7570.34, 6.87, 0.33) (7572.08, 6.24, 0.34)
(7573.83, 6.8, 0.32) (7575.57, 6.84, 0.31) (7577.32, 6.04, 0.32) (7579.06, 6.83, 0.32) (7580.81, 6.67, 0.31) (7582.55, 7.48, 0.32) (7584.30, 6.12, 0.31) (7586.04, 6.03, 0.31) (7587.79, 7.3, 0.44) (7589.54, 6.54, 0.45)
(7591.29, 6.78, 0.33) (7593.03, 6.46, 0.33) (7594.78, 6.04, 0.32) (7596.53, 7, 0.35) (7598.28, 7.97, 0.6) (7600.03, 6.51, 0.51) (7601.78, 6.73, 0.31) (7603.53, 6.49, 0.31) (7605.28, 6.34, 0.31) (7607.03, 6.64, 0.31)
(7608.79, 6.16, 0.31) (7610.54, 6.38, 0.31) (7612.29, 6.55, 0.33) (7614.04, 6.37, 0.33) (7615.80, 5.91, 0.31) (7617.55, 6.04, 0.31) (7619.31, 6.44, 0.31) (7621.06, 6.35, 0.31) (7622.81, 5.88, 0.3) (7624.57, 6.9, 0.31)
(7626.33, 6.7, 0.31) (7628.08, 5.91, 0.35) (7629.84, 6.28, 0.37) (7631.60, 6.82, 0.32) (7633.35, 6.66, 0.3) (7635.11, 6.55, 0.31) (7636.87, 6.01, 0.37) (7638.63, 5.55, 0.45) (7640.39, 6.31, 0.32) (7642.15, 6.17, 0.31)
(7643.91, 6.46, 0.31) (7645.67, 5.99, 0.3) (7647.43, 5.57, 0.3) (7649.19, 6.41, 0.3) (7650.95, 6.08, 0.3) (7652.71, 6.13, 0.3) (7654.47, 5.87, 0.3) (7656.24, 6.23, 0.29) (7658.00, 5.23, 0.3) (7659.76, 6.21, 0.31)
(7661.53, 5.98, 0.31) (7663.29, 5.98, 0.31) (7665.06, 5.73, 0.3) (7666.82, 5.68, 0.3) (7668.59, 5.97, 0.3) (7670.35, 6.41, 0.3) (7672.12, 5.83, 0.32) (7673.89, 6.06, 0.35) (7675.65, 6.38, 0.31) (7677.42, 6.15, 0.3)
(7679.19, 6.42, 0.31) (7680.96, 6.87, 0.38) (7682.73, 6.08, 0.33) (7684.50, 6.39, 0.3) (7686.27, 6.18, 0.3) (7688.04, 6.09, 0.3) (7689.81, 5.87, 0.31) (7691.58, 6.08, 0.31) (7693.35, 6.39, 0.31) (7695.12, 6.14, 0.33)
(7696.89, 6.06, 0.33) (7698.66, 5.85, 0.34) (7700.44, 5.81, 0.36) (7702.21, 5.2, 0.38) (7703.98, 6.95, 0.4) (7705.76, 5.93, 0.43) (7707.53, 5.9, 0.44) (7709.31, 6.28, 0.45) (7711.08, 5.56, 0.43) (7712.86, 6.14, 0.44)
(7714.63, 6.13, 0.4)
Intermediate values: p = 0.38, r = 0.21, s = 0.23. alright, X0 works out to 0.07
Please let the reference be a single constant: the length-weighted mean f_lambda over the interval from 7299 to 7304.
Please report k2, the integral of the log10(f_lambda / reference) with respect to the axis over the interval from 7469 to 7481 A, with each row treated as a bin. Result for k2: 0.19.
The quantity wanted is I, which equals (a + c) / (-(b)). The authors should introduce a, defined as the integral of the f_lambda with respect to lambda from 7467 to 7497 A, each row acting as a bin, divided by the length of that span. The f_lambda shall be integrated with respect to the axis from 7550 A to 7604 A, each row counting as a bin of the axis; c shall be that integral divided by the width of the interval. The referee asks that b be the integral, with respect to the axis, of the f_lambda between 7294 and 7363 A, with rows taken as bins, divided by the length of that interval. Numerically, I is -2.02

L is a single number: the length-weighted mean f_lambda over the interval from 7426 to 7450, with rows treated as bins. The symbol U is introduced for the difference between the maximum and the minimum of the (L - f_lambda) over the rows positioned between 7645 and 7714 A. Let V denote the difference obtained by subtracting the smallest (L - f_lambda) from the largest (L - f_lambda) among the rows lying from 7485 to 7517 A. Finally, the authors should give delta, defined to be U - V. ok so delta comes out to 0.15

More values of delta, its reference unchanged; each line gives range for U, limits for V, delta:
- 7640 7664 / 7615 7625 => 0.21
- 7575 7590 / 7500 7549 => -0.25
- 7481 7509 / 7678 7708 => -0.15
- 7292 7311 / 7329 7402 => -1.36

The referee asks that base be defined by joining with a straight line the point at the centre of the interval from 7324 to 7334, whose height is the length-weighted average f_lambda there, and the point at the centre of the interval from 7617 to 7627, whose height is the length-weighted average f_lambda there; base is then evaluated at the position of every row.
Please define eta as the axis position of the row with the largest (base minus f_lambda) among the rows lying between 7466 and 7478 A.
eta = 7471.63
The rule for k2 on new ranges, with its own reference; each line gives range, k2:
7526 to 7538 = 0.02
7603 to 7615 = 0.10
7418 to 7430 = 0.25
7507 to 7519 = 0.29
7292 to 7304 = 0.13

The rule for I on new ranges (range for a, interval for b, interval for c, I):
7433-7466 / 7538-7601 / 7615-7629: -1.93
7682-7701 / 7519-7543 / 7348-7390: -1.96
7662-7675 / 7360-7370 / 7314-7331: -1.91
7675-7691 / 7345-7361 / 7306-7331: -1.98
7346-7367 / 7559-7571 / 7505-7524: -1.92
